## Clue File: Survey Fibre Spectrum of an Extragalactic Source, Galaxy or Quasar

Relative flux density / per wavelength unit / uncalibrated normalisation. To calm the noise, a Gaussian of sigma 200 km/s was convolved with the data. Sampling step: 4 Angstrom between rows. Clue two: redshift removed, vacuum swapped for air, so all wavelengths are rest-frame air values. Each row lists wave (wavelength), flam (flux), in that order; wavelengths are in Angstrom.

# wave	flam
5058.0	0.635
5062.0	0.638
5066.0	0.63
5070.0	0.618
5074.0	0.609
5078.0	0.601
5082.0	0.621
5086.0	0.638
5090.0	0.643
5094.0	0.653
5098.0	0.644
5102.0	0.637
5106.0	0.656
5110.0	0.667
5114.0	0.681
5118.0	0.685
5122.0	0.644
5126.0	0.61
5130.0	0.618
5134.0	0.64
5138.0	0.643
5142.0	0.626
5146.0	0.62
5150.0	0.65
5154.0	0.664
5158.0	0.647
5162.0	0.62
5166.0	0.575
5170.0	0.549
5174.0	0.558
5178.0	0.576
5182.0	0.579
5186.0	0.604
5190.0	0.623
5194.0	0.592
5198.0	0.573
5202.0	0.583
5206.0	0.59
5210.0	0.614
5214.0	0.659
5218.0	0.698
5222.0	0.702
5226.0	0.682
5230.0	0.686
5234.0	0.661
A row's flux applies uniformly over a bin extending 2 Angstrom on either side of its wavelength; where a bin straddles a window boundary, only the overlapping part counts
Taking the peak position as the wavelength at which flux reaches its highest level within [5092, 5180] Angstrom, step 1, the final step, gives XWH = 5118.0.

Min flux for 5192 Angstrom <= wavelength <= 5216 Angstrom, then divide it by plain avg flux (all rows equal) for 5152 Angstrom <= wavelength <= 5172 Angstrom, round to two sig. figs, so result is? 0.94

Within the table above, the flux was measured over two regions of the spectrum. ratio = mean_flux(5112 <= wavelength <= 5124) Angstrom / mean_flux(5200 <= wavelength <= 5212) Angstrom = 1.12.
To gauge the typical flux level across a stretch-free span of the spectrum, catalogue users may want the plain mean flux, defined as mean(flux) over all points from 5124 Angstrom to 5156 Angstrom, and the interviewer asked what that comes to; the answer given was 0.634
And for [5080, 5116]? 0.649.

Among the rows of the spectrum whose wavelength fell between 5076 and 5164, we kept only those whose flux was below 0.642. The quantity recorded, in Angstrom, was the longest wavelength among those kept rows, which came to 5162.0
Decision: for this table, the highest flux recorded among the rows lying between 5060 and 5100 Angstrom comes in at 0.653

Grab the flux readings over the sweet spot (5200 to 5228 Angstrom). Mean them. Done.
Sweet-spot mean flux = 0.65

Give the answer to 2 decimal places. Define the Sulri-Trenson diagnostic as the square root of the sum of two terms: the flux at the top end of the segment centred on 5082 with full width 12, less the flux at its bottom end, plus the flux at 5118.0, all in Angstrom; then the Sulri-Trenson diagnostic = 0.85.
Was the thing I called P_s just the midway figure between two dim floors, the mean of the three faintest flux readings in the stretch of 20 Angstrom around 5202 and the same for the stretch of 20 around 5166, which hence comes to 0.571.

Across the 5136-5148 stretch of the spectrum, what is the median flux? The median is 0.626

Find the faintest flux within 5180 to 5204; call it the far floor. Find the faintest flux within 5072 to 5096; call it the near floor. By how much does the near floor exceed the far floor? 0.028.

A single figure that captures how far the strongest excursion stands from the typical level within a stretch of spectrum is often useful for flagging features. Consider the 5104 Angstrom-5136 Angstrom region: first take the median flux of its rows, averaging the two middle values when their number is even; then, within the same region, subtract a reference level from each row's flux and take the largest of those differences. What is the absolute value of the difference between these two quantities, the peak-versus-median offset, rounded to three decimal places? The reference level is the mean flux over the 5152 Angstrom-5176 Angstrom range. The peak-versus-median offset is 0.567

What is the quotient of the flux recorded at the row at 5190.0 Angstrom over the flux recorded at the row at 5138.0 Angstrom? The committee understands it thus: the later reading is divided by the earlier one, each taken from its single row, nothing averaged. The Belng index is 0.97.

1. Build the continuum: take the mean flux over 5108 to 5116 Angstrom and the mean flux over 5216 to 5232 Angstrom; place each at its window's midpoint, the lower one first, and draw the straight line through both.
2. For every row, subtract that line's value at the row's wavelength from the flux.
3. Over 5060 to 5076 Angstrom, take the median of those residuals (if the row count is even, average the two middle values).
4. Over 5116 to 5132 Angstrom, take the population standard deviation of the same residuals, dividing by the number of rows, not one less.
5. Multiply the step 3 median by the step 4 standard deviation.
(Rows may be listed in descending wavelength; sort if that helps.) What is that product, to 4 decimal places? -0.0013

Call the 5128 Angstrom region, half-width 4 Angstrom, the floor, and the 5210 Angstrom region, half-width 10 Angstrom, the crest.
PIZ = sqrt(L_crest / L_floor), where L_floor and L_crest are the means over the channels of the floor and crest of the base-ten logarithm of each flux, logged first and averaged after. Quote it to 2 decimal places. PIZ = 0.98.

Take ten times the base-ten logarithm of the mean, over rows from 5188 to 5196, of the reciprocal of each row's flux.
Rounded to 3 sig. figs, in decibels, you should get 2.17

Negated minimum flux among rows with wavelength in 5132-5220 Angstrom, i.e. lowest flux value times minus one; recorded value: -0.55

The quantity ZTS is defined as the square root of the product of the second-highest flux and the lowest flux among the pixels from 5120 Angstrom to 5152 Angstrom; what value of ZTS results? 0.627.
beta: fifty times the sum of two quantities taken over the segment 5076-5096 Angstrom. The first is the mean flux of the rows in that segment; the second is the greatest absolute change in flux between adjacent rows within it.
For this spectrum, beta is 32.6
